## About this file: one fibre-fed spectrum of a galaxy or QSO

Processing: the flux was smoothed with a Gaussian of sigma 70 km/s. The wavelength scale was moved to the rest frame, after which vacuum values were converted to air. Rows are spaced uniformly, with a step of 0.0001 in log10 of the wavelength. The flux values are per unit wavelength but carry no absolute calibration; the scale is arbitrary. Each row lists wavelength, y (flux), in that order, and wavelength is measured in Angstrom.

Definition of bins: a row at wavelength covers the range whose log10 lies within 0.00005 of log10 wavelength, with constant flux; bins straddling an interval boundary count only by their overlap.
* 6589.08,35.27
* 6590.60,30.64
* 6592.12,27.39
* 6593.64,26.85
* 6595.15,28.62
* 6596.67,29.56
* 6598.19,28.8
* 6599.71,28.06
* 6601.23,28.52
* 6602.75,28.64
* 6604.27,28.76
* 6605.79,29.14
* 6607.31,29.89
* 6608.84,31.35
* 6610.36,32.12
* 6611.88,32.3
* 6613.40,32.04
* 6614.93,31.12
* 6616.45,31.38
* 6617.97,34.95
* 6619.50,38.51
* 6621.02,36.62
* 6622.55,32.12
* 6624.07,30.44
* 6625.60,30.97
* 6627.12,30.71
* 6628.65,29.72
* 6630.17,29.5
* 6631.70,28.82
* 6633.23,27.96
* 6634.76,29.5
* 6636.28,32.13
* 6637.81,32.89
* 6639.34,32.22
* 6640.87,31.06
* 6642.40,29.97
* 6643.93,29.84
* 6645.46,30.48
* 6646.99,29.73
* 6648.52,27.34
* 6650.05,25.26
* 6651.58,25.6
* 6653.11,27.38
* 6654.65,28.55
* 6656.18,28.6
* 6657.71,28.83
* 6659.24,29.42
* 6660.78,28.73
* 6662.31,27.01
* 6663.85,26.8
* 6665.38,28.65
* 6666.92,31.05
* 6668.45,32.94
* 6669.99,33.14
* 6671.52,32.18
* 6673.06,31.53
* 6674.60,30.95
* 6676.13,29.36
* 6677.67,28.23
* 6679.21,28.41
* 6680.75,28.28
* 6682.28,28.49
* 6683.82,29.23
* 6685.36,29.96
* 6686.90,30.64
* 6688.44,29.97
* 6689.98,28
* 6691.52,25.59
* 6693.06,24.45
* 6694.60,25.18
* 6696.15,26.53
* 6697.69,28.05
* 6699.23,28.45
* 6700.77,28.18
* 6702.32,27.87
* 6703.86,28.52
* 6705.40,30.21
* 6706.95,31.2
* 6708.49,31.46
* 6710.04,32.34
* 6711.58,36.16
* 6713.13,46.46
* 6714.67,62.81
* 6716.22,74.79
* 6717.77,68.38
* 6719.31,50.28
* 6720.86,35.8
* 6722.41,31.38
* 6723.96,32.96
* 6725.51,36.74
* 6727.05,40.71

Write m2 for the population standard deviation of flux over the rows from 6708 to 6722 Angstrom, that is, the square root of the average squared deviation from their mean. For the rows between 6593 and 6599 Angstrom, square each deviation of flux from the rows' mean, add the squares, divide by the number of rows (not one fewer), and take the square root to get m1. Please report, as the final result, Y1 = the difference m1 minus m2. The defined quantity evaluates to -15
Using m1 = 1.0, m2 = 15.5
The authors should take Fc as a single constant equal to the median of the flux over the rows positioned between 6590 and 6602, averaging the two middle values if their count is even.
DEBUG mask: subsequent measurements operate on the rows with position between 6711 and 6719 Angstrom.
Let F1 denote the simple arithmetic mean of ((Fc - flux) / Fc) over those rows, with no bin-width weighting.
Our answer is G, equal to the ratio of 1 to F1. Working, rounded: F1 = -1.02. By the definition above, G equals -1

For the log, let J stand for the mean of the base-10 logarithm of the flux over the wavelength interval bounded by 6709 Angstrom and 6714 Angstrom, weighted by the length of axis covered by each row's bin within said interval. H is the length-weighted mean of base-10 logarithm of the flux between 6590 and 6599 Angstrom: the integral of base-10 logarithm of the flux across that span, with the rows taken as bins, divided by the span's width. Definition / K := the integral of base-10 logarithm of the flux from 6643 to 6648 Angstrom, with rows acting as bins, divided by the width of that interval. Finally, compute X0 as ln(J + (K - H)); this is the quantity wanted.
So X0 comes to 0.47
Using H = 1.46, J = 1.58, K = 1.48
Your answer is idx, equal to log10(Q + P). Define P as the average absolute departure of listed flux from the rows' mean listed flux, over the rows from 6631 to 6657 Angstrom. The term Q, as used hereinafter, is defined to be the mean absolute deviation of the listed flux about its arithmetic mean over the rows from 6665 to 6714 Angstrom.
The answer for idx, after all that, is 0.6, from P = 1.7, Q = 2.5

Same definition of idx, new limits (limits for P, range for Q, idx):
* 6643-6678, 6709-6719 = 1.2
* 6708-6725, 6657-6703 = 1.2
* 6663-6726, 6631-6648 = 0.9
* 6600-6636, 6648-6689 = 0.5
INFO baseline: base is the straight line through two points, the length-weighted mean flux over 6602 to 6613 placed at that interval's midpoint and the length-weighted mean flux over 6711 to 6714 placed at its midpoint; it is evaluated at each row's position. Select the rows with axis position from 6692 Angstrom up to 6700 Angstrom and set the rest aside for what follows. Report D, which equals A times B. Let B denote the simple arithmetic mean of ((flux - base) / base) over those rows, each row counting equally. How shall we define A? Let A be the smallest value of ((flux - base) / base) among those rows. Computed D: 0.135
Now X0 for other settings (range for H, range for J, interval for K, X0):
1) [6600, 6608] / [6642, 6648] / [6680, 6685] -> 0.39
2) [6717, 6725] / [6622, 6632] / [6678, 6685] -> 0.28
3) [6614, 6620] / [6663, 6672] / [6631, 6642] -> 0.37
